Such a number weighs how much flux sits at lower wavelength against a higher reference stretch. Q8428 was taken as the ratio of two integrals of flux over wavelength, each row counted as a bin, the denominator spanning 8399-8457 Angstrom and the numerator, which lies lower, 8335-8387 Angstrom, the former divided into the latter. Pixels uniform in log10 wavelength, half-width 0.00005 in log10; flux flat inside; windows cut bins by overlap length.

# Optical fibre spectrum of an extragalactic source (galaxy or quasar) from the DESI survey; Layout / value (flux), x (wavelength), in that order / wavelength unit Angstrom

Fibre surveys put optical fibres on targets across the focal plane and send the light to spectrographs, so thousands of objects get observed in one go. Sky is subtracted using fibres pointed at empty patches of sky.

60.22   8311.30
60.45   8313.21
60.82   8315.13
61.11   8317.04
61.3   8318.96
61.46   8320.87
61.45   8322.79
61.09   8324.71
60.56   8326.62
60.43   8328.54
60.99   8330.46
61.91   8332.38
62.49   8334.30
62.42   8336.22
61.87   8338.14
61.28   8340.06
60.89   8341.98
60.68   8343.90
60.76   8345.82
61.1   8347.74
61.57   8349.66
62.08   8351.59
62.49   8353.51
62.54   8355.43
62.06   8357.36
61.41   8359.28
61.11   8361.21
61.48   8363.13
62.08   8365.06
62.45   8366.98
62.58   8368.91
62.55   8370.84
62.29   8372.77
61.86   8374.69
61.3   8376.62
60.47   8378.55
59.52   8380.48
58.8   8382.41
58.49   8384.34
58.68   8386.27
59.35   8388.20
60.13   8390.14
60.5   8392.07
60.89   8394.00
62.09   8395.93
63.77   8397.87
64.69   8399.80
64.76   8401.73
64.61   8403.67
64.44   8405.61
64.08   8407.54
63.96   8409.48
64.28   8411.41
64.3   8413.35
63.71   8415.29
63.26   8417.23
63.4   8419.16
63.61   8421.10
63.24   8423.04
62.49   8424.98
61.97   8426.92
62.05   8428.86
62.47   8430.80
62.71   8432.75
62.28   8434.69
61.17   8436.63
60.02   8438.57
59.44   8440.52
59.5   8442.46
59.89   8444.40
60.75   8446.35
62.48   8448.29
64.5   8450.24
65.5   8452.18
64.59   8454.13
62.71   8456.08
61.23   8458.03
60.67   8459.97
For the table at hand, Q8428 0.87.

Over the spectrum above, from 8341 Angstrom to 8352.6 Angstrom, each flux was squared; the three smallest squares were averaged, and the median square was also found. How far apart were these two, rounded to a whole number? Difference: 27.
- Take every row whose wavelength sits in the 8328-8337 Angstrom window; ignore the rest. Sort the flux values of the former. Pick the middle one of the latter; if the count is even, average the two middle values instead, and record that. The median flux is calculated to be 61.9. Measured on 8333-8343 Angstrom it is 61.9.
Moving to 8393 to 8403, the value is 63.8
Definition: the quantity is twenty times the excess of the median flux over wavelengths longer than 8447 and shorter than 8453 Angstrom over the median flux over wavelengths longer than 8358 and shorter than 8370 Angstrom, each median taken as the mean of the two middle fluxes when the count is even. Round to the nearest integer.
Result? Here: 54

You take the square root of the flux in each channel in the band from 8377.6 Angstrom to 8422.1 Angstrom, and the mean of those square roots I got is 7.89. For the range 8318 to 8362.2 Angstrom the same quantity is 7.84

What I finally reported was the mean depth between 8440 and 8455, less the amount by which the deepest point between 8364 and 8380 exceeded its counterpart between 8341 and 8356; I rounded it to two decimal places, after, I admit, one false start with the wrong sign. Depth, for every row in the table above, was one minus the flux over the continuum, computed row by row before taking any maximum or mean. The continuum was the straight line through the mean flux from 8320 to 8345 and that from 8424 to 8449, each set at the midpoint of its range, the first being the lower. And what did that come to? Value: -0.02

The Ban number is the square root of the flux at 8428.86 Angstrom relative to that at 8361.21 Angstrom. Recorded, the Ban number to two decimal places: 1.01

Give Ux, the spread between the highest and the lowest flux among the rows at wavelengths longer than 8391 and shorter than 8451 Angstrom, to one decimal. 5.3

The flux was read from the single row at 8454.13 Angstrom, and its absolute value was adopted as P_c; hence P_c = 64.6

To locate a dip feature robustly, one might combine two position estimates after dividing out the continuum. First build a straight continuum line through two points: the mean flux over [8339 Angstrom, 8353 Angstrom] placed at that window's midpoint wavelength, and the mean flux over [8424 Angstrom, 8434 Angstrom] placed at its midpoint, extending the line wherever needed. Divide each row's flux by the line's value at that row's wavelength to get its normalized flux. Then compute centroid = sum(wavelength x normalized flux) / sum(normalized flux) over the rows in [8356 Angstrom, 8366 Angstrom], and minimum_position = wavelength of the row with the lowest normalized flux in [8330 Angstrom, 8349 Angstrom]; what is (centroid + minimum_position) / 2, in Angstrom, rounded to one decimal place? 8352.6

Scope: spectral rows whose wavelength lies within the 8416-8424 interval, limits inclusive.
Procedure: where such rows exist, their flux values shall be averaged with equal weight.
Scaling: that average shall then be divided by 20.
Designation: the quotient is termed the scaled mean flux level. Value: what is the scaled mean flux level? 3.17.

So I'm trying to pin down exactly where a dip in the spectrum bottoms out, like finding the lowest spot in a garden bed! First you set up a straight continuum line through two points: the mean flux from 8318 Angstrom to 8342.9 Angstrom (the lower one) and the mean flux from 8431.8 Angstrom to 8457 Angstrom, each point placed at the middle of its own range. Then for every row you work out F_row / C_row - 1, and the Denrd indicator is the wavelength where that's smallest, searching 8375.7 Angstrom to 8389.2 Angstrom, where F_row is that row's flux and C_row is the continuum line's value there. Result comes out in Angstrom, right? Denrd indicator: 8384.34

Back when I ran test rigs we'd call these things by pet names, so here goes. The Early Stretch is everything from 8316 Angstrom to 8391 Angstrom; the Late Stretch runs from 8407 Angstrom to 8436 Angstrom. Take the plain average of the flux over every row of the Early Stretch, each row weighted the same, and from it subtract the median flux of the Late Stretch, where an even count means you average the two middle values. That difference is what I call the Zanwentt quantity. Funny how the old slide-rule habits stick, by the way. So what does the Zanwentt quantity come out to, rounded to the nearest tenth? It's -2.1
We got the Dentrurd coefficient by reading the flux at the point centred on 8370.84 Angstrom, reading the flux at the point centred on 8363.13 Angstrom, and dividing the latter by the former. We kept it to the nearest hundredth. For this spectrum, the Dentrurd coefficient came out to 0.98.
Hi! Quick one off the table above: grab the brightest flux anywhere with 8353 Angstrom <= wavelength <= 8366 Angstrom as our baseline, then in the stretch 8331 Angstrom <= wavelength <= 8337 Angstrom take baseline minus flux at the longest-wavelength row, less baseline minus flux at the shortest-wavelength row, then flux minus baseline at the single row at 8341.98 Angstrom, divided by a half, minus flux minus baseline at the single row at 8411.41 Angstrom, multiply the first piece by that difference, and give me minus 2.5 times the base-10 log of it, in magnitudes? -1.0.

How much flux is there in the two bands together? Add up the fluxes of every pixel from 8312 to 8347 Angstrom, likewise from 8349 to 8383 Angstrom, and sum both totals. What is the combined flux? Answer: 2211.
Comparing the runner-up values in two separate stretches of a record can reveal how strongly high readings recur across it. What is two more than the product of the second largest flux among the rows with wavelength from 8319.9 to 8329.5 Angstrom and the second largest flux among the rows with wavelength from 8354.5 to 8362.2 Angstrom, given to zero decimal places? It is 3816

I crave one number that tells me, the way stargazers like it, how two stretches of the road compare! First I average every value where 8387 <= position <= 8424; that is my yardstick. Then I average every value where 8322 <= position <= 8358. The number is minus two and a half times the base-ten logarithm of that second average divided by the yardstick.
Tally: 0.028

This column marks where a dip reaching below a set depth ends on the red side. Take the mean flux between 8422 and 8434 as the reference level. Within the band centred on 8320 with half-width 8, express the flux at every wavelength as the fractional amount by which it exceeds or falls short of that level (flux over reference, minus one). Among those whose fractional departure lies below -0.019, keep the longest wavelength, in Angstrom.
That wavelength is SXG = 8326.62 Angstrom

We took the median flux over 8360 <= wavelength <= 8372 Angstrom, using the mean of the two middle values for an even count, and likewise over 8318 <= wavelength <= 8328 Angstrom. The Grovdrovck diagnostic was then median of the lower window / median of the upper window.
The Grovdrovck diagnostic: 0.98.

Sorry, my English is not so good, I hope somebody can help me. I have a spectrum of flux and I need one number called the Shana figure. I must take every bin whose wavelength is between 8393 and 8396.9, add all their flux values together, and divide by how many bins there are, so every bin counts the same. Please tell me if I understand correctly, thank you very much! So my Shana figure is 61.5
